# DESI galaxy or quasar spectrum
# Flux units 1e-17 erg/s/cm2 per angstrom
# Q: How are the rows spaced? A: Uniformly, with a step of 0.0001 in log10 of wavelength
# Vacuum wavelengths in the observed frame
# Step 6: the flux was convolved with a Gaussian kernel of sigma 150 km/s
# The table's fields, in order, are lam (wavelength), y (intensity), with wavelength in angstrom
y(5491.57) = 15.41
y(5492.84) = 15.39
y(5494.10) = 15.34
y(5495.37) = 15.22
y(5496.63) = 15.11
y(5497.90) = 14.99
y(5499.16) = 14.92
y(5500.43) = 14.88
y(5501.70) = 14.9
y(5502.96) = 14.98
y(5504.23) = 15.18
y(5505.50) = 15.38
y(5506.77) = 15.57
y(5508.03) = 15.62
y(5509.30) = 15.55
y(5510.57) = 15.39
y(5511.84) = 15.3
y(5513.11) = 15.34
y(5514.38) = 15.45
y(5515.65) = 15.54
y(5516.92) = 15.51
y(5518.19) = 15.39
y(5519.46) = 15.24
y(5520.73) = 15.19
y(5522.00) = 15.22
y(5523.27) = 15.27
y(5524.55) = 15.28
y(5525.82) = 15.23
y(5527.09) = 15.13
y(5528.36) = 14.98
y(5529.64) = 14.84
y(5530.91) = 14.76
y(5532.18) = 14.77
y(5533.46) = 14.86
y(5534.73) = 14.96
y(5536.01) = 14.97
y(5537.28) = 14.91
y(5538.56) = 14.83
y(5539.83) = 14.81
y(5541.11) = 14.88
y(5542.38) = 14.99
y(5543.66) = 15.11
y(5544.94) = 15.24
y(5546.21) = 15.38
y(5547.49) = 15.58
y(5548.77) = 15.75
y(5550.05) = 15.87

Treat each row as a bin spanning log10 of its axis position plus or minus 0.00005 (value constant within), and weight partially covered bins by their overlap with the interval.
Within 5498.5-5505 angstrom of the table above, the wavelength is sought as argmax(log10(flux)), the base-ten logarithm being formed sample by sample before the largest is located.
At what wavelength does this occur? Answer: 5504.23 angstrom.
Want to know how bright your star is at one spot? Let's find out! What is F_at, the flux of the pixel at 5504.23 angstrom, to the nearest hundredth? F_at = 15.18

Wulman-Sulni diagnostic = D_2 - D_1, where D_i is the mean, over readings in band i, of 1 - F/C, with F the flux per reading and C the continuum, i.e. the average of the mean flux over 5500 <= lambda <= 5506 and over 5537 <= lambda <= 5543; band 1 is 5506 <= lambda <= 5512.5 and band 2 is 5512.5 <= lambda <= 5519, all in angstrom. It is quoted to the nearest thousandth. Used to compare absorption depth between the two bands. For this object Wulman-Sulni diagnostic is 0.003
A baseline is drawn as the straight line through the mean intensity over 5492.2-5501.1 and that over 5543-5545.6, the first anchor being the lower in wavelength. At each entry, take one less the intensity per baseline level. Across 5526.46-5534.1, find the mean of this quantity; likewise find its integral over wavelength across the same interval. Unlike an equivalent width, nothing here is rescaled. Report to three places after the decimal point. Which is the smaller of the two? 0.018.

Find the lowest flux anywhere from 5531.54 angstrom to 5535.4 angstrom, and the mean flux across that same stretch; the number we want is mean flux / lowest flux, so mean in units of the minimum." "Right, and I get 1.01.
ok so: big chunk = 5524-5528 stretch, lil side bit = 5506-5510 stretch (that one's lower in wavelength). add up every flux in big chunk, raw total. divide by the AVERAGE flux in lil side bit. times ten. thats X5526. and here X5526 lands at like 29.29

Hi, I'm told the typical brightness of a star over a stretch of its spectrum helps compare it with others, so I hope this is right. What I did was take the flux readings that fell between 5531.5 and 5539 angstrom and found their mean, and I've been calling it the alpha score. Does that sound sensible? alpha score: 14.9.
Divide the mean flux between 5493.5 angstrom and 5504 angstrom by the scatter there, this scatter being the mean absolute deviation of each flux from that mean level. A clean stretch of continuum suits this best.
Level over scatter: 111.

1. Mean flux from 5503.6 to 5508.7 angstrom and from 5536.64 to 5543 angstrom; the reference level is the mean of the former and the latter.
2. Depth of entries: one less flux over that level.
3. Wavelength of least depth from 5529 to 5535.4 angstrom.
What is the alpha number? 5534.73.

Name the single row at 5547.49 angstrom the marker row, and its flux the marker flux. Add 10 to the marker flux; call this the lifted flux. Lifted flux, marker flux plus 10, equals 25.6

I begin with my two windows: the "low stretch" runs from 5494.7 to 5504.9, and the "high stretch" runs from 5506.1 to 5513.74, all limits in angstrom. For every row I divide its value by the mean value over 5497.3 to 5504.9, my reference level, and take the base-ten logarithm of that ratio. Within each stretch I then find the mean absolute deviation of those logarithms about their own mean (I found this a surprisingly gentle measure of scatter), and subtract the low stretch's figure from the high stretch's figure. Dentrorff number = 0.0001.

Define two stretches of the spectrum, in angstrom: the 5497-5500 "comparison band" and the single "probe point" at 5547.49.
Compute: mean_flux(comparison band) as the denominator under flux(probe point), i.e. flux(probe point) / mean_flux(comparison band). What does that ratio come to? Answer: 1.042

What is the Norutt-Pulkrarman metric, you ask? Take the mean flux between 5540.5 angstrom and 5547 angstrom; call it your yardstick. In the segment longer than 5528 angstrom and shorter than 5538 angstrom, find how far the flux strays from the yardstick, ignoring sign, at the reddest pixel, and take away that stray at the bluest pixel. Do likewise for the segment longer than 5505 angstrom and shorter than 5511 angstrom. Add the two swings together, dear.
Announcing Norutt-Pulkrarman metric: 0.08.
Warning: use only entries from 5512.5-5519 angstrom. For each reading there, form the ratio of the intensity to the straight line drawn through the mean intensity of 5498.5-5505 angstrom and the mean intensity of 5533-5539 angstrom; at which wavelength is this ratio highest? 5515.65 angstrom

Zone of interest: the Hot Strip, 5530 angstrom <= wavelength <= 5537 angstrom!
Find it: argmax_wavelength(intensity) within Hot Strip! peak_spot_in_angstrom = 5536.01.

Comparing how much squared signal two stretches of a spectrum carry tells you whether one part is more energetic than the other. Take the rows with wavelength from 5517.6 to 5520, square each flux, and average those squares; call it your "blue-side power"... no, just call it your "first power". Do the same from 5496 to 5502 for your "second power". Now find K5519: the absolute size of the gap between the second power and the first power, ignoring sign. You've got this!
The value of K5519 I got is 11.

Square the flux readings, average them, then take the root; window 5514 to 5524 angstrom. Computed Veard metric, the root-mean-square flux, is 15.4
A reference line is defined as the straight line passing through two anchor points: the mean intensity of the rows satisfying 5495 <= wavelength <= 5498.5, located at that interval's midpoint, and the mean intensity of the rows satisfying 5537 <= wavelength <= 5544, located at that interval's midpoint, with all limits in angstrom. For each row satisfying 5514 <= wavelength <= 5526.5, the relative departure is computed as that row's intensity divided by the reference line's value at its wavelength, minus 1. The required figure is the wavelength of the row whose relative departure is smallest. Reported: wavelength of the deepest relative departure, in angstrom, 5520.73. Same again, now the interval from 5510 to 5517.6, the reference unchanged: 5511.84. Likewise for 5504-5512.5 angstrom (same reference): 5504.23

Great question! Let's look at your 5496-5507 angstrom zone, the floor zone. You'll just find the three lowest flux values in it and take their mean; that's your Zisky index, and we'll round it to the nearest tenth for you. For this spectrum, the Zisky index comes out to 14.9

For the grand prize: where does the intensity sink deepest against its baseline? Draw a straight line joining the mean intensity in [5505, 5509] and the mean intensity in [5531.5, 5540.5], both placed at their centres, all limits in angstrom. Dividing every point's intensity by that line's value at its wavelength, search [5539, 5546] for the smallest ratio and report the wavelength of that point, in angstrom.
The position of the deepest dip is 5539.83 angstrom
